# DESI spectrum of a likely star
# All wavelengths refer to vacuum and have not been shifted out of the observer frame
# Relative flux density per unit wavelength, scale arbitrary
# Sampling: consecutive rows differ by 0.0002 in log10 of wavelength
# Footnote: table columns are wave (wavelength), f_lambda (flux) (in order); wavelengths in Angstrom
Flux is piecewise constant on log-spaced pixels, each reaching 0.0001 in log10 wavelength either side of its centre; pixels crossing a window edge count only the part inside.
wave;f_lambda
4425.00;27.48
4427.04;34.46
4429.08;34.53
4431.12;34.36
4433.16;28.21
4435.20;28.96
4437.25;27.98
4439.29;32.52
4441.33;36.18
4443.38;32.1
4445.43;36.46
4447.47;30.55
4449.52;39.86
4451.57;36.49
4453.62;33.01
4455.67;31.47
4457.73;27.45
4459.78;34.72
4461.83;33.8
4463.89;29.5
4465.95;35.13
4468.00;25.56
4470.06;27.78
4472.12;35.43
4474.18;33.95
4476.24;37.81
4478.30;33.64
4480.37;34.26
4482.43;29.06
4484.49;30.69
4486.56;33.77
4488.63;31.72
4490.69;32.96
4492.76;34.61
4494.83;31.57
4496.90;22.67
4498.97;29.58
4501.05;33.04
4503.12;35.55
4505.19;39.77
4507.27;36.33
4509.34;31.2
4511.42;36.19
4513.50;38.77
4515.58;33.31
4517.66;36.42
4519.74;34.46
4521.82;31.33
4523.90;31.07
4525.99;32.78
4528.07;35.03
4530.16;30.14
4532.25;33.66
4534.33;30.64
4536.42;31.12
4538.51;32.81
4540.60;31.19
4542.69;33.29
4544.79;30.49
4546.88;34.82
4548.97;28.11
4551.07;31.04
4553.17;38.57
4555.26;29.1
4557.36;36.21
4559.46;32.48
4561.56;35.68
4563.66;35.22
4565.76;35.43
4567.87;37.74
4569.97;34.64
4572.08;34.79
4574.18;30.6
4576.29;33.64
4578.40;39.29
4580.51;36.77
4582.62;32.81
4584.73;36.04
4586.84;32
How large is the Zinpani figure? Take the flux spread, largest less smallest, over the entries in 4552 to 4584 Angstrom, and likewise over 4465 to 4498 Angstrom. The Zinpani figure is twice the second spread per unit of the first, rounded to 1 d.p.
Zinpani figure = 3.0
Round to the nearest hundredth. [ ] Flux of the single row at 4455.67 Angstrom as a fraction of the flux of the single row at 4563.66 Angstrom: 0.89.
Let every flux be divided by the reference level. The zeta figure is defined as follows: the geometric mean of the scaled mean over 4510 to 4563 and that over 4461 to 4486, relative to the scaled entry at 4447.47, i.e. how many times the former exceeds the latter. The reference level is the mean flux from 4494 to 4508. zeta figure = 1.07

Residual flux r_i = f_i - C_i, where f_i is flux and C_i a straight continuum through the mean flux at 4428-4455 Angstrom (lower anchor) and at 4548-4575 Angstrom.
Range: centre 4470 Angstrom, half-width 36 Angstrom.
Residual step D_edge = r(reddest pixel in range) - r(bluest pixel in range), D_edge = 10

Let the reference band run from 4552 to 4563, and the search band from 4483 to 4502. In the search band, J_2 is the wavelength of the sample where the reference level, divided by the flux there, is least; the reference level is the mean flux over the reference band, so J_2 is 4492.76 Angstrom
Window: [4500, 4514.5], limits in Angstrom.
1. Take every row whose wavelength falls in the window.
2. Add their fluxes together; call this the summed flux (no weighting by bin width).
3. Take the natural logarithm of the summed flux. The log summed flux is 5.52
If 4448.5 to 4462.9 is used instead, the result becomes 5.47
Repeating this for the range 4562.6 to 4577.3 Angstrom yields 5.49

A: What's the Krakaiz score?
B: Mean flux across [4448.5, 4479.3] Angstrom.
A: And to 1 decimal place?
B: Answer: 33.0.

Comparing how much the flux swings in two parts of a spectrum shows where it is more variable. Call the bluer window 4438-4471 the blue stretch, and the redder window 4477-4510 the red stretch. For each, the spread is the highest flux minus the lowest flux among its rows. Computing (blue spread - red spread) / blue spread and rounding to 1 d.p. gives -0.2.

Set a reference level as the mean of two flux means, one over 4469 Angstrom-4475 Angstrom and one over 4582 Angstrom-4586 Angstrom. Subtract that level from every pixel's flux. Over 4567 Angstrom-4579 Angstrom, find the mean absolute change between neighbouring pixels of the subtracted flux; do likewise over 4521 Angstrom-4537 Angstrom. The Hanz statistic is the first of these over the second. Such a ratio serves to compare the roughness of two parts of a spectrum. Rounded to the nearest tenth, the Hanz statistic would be 1.4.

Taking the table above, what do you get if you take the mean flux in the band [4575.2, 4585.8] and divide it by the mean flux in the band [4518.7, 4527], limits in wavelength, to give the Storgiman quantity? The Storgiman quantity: 1.10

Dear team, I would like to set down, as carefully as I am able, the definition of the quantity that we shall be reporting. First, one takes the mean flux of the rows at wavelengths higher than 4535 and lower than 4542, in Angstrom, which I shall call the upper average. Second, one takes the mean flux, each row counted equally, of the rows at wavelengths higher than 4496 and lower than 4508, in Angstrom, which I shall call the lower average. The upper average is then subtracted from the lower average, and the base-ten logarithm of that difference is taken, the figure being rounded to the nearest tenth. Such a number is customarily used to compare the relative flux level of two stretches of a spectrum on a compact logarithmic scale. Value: 0.0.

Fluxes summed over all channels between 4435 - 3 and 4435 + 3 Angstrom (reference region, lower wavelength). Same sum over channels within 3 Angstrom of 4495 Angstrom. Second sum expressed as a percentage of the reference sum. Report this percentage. 104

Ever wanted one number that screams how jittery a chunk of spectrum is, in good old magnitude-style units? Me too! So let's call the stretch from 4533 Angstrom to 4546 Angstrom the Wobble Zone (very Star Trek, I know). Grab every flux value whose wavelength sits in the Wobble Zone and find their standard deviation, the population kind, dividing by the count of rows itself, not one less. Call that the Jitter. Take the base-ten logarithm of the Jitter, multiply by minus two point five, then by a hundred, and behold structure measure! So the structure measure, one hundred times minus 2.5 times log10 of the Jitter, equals -7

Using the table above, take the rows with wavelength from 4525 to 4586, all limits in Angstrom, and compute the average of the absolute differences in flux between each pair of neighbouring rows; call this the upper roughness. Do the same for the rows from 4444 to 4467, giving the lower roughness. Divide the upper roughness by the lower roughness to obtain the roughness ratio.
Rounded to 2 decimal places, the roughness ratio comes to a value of 0.75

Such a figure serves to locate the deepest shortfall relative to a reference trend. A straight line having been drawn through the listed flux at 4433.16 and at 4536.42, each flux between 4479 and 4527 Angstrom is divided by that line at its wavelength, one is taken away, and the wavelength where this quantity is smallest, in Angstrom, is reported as 4496.90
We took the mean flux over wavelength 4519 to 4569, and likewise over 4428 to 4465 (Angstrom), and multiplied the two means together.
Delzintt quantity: 1079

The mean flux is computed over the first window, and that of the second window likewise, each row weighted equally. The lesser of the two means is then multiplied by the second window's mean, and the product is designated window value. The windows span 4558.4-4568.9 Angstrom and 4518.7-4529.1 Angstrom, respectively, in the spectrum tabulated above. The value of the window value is 1085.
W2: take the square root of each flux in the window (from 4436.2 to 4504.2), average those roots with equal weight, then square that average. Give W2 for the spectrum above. 32.3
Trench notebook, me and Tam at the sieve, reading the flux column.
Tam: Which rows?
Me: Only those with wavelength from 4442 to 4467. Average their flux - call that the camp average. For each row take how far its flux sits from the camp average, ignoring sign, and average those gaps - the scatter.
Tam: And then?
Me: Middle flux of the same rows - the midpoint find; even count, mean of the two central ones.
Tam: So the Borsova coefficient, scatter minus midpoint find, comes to -30.7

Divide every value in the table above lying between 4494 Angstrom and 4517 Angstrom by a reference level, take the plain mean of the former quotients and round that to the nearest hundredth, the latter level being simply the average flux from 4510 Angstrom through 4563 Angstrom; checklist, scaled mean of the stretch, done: 1.01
